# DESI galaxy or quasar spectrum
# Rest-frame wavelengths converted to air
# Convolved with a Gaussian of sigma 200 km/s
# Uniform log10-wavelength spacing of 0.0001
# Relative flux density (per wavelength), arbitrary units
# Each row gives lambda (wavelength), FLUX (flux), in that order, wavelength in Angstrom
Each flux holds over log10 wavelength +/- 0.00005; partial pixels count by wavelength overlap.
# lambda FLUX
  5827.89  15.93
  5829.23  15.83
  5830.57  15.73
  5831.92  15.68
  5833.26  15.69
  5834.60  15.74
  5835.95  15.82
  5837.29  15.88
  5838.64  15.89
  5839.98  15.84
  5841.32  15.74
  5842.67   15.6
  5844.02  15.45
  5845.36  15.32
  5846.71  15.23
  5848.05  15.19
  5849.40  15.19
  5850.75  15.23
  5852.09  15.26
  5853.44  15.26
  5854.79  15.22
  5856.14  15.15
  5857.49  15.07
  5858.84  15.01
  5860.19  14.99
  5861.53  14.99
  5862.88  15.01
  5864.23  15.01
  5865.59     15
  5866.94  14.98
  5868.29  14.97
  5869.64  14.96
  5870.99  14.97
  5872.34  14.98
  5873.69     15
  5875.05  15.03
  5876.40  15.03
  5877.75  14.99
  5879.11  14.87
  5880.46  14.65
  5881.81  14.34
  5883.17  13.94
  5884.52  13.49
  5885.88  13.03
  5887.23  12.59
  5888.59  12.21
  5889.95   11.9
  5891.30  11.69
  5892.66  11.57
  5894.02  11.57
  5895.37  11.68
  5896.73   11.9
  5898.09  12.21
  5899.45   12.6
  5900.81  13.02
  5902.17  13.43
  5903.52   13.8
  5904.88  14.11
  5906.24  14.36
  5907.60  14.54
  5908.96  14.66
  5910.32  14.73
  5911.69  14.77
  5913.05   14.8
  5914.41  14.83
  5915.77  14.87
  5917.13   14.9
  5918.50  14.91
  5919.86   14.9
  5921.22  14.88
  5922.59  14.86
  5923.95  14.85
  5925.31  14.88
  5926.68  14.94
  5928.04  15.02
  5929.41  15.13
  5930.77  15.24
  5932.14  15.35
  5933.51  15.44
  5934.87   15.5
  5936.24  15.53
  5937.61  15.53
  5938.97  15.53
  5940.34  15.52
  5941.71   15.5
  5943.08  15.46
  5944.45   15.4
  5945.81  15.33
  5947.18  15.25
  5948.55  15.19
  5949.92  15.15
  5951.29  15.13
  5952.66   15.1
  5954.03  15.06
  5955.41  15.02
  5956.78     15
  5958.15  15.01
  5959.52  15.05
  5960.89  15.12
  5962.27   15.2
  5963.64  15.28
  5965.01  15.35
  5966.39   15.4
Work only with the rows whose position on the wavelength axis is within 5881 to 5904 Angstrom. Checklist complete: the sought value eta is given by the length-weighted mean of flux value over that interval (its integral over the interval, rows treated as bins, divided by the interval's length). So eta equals 12.6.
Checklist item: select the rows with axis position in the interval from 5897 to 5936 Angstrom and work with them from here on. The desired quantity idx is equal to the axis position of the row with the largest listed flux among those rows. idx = 5934.87 Angstrom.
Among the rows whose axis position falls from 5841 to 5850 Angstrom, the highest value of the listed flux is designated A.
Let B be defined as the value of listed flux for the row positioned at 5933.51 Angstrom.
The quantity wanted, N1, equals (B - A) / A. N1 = -0.019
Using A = 15.74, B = 15.44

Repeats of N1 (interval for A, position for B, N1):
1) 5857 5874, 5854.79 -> 0.010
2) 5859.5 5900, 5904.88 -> -0.061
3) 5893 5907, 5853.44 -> 0.063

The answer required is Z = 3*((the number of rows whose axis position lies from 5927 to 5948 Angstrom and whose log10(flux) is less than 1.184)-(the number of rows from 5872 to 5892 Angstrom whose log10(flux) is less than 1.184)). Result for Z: -33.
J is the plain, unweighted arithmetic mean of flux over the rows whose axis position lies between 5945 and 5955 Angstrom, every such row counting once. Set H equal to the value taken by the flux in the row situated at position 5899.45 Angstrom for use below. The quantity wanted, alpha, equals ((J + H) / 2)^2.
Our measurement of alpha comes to 193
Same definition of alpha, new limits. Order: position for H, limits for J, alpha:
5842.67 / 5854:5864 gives 235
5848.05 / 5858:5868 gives 228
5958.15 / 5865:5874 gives 225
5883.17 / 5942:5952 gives 213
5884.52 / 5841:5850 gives 208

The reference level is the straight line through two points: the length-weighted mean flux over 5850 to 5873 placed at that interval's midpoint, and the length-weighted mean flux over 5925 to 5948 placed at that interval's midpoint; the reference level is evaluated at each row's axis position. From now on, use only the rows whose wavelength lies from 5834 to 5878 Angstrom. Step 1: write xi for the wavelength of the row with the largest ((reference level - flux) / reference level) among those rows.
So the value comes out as 5869.64 Angstrom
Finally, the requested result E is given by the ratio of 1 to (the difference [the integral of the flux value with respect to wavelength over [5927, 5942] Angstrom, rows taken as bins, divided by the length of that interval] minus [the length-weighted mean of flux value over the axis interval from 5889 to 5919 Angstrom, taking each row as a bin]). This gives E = 0.5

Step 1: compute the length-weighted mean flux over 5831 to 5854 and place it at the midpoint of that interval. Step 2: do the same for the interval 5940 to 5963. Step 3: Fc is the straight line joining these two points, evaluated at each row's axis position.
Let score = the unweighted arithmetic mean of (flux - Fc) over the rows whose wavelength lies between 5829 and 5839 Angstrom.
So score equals 0.2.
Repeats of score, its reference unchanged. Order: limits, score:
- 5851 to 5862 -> -0.4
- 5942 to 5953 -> 0.0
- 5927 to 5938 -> 0.1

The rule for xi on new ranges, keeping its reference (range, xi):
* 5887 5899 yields 5894.02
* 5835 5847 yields 5846.71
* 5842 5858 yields 5857.49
